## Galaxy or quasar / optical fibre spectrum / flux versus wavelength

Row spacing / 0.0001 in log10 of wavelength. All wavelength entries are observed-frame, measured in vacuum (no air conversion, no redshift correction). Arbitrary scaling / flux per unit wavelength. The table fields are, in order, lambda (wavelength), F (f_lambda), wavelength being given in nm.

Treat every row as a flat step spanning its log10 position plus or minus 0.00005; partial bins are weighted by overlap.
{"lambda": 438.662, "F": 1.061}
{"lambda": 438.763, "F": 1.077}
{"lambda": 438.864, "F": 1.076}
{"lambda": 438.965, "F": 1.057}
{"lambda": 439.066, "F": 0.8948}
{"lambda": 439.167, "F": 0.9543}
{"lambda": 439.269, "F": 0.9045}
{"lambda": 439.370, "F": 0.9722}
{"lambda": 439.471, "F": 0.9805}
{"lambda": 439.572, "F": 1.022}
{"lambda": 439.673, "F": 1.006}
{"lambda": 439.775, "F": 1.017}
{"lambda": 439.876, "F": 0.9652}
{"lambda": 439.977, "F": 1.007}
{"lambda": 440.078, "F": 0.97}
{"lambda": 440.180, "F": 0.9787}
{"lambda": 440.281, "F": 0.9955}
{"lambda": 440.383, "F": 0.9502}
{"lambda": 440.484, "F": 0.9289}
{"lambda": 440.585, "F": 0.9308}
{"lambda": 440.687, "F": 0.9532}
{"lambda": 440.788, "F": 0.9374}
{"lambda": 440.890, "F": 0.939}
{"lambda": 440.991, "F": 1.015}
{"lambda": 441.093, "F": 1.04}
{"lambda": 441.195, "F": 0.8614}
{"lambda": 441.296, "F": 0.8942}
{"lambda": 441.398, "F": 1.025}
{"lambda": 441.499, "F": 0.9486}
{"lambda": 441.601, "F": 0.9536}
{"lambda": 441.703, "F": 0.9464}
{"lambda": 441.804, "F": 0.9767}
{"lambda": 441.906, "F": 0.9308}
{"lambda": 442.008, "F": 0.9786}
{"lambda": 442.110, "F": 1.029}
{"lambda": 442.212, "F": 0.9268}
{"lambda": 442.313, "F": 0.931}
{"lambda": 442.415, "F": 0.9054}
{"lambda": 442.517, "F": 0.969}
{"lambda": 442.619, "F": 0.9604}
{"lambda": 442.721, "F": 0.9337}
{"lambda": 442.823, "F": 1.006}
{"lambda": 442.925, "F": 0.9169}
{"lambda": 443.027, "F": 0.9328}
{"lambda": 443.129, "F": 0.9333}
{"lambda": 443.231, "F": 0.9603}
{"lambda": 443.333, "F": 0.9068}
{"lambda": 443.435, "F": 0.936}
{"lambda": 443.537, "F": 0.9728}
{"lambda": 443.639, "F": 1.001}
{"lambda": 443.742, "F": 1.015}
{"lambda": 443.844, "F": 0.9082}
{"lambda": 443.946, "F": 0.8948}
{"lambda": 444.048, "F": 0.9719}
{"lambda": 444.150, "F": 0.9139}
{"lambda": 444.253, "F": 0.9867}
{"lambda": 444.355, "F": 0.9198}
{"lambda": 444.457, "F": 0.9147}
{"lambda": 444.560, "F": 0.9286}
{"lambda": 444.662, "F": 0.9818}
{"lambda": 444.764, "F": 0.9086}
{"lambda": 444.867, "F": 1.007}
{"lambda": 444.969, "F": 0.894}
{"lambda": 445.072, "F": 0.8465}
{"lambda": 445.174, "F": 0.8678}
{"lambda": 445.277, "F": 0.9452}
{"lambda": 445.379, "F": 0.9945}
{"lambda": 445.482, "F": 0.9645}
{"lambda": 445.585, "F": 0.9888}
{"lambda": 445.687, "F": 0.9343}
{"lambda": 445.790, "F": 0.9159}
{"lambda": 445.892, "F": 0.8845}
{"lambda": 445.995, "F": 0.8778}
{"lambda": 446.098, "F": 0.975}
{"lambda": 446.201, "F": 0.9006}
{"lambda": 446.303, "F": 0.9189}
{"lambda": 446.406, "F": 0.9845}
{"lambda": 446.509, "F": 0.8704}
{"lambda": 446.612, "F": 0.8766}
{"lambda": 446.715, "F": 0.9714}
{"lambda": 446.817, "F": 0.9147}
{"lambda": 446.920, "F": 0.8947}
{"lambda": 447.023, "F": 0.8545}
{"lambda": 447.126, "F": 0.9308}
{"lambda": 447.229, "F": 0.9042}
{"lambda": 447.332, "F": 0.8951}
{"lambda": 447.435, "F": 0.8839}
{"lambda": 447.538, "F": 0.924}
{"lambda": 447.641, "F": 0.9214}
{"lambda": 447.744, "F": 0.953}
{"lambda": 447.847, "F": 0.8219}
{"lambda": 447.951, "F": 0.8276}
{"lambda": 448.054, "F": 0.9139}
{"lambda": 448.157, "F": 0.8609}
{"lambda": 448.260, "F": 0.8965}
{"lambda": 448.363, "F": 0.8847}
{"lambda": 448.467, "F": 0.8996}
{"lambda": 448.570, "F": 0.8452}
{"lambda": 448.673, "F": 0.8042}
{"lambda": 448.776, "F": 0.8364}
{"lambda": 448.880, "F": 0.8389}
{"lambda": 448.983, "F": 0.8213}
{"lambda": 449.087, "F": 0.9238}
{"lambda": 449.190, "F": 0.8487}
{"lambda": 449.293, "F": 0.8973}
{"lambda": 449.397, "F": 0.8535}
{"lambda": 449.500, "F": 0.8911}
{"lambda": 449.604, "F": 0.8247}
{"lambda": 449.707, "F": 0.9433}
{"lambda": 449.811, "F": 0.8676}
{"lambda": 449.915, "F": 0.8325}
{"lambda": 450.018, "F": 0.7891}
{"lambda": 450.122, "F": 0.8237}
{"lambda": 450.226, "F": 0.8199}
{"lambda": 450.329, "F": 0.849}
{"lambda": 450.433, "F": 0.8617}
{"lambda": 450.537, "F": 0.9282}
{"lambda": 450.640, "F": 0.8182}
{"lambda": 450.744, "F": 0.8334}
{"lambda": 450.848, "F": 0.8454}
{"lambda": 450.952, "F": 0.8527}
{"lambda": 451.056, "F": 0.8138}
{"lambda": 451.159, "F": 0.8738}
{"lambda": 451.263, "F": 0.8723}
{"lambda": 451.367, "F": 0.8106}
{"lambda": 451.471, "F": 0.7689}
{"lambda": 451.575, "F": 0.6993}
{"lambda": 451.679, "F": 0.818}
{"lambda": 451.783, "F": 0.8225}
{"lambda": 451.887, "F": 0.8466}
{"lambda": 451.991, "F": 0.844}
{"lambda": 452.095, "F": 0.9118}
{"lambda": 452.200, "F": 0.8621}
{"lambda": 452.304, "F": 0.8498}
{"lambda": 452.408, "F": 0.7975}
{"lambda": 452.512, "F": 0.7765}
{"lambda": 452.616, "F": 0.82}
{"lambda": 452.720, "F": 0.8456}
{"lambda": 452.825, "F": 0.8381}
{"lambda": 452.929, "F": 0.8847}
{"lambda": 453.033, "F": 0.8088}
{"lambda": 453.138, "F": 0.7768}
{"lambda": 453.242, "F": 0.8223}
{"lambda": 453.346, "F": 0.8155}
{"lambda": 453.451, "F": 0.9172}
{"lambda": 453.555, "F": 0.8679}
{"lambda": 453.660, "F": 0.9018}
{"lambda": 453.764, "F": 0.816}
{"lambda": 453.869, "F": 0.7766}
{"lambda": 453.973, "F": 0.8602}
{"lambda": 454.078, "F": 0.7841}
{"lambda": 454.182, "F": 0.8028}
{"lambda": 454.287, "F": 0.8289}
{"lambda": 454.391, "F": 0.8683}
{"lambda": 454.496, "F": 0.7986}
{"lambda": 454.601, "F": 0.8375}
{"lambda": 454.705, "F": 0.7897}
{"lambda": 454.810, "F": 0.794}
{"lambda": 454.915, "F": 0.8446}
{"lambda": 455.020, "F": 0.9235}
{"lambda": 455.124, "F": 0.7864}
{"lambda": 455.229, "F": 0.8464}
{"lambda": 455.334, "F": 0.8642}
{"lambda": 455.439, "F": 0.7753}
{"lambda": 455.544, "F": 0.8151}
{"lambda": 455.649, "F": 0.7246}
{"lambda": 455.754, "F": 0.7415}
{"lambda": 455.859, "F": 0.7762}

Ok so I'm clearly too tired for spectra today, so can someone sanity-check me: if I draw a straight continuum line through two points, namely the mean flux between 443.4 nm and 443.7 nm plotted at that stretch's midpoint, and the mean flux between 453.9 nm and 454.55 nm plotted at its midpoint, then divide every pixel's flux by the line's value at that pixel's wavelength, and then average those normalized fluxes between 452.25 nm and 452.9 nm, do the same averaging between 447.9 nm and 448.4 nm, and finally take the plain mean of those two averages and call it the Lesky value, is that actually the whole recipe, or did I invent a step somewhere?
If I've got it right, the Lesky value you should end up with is 0.97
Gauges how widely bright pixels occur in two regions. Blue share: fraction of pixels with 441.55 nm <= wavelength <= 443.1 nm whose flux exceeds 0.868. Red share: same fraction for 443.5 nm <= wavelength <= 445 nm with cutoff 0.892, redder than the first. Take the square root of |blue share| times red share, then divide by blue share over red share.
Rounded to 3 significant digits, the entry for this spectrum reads 1.00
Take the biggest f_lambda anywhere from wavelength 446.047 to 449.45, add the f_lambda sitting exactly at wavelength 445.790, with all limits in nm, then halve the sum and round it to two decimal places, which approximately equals 0.95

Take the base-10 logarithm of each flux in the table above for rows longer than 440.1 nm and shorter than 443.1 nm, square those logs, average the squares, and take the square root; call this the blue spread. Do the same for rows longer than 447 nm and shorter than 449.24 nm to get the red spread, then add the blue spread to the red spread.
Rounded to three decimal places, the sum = 0.089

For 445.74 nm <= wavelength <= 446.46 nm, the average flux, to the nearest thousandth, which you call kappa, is 0.922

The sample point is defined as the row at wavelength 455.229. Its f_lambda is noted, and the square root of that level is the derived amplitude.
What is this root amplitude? 0.92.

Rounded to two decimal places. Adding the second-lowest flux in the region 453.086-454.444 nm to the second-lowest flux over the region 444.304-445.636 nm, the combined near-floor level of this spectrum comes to 1.64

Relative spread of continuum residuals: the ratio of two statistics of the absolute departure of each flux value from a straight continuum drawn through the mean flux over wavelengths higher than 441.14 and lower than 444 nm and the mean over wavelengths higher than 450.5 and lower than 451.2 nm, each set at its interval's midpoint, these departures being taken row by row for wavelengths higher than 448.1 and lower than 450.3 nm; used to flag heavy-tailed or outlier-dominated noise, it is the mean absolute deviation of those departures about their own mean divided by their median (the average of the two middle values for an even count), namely 0.49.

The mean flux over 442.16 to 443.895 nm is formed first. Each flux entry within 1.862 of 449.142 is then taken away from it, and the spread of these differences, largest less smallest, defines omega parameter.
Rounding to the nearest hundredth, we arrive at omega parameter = 0.16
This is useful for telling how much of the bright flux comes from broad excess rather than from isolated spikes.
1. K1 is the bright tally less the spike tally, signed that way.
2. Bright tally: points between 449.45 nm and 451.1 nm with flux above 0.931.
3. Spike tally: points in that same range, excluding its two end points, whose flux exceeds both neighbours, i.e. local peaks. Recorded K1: -3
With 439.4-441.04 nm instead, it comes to 9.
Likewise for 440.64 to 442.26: 7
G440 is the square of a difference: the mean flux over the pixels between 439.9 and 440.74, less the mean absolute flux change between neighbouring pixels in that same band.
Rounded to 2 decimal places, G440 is 0.89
